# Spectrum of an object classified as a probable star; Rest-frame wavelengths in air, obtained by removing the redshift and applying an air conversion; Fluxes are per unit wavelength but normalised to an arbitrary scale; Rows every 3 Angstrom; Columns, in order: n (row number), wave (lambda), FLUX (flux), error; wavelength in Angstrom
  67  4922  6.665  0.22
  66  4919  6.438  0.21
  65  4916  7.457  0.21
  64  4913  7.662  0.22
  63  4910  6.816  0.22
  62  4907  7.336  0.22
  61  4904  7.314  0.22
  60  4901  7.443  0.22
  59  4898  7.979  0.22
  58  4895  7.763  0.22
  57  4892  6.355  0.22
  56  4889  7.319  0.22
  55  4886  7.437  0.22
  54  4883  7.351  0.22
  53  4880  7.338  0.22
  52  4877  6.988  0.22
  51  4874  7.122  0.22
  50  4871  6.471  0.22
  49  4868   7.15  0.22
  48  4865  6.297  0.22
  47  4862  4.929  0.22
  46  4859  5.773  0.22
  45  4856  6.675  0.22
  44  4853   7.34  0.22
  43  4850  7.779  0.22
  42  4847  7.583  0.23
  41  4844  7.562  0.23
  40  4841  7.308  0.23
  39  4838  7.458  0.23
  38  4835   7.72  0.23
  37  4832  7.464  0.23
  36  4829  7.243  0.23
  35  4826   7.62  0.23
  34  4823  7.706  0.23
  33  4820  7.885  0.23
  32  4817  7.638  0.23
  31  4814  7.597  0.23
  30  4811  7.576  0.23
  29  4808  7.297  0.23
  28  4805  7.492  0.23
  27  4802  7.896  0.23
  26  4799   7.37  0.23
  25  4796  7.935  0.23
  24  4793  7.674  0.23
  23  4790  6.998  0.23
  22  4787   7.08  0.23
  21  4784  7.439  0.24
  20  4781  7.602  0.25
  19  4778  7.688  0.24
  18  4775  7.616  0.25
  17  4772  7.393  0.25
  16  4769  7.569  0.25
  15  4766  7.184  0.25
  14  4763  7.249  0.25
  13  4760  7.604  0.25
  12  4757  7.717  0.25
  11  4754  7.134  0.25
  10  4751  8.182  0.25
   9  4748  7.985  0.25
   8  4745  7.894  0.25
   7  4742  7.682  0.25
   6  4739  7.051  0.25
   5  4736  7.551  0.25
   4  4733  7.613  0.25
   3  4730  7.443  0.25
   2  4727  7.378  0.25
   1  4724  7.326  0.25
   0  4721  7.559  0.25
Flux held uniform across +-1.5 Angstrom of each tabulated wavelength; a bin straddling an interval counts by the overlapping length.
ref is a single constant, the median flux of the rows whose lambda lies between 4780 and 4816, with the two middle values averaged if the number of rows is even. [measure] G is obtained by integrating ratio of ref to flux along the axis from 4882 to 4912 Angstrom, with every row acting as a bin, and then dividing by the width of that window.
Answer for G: 1.03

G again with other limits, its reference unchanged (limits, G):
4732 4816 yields 1.00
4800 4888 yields 1.05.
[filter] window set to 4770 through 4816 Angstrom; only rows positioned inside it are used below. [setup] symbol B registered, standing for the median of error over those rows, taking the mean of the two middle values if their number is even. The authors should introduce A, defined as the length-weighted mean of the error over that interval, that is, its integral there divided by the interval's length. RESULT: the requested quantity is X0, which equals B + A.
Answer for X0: 0.465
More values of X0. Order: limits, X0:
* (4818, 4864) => 0.457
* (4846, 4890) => 0.441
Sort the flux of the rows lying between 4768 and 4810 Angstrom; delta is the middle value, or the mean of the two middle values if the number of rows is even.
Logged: 7.53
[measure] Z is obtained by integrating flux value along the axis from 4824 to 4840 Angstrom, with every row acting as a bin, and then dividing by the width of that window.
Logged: 7.50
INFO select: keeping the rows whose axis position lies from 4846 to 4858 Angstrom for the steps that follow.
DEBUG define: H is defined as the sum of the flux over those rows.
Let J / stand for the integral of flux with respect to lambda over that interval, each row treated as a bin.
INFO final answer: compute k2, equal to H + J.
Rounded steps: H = 29.4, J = 87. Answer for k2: 117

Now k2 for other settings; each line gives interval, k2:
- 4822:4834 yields 120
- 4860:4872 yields 99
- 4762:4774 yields 118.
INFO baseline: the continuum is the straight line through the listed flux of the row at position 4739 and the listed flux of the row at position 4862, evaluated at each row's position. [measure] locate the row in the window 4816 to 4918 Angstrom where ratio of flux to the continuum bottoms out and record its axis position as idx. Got 4862 Angstrom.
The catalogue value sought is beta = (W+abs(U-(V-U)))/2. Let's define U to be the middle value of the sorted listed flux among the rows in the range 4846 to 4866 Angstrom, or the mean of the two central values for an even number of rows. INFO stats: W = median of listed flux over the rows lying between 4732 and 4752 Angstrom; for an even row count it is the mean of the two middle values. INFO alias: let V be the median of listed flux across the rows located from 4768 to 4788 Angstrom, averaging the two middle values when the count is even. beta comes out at 6.73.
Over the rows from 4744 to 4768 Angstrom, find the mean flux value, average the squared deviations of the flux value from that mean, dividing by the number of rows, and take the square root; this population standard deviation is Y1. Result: 0.37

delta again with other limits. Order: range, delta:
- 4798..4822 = 7.59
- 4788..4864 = 7.56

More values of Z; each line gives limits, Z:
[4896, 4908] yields 7.54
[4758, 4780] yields 7.48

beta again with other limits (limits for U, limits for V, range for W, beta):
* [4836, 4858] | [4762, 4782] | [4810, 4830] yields 7.48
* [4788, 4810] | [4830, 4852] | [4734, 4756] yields 7.55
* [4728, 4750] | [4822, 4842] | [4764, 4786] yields 7.67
